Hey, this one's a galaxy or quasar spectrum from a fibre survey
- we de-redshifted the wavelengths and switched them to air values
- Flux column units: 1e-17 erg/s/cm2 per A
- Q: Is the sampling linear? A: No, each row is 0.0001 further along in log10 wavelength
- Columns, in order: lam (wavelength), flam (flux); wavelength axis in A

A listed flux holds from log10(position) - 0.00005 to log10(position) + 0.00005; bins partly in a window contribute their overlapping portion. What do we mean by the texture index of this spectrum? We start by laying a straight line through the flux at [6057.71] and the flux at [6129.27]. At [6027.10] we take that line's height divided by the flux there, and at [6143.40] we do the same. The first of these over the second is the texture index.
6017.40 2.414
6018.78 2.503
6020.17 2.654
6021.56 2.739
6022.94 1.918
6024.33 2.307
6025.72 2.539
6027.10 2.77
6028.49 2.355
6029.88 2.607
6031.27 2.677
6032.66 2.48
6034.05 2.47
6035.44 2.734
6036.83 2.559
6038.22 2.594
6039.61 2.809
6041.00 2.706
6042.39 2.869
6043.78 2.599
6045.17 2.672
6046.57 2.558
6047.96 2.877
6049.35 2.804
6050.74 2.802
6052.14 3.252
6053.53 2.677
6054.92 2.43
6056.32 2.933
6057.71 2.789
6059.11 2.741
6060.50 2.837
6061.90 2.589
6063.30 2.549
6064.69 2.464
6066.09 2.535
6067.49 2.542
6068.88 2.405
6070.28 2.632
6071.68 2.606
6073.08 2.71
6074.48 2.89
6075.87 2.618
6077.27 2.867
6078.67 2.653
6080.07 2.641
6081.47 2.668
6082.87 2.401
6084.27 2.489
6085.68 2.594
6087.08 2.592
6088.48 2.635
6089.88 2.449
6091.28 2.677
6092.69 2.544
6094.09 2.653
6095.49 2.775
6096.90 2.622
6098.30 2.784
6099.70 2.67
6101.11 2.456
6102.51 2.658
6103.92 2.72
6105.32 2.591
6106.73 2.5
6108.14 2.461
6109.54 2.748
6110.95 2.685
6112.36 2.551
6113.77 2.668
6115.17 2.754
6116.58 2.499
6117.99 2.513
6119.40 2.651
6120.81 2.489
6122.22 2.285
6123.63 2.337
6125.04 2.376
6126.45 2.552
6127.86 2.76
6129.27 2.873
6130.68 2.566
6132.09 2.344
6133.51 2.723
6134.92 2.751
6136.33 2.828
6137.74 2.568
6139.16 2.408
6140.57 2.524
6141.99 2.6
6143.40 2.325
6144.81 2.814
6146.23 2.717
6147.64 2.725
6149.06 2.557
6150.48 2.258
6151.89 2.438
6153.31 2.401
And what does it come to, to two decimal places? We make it 0.80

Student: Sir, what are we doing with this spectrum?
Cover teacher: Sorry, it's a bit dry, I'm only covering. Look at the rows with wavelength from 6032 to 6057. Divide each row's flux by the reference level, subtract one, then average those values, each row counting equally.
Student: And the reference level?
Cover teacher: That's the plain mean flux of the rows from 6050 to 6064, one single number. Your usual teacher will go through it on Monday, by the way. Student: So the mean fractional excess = -0.017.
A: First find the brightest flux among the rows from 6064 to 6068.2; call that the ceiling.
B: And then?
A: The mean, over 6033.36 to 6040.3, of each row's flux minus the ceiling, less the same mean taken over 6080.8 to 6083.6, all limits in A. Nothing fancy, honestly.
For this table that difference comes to 0.10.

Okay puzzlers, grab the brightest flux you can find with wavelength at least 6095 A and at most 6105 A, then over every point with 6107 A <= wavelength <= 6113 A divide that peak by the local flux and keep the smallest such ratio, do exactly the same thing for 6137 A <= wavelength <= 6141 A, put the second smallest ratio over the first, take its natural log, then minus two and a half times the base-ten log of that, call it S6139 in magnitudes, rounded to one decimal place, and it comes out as 2.9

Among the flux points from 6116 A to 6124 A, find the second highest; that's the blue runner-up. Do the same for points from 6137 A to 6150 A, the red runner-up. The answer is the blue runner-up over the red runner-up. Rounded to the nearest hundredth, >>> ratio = 0.92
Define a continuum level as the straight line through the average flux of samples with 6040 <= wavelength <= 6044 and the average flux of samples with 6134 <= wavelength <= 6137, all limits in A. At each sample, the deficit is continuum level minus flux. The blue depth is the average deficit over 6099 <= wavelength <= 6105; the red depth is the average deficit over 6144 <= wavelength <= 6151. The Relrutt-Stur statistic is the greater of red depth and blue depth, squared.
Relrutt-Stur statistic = 0.03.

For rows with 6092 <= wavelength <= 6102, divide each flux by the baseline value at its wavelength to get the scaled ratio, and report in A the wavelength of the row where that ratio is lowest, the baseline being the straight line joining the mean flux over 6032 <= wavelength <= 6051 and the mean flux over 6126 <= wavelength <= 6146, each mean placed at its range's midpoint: 6101.11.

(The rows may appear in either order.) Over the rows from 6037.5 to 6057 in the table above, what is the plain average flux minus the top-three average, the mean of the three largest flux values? -0.26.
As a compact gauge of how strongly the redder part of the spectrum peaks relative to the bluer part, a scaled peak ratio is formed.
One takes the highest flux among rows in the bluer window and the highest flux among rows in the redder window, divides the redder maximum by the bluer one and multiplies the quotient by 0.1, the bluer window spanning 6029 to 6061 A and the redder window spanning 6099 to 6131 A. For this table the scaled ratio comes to 0.088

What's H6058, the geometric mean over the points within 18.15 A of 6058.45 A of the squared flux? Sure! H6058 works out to 7.2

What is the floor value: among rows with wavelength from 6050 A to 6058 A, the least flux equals 2.43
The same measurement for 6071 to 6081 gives 2.606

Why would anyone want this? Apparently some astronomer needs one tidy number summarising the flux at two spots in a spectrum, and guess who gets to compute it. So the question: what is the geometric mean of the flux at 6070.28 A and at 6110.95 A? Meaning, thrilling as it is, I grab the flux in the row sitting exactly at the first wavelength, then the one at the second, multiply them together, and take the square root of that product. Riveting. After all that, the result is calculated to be 2.66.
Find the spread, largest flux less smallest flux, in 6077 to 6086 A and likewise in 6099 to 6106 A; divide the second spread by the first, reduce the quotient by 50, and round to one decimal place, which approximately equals -49.4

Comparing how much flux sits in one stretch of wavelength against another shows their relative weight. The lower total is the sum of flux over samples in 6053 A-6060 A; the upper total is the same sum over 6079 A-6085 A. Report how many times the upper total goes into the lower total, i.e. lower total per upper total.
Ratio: 1.3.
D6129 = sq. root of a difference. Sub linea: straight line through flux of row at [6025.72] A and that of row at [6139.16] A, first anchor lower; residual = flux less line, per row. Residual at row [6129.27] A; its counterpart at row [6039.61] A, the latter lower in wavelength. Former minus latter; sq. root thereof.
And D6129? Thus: 0.4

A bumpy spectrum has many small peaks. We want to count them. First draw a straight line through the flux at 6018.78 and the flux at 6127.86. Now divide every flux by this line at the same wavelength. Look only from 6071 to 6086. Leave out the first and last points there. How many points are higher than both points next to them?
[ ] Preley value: 3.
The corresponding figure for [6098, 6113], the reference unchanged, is 2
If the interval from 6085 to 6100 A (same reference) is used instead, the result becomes 4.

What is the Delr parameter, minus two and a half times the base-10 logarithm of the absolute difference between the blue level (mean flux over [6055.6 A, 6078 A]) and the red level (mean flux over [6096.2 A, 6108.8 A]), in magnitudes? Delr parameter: 3.0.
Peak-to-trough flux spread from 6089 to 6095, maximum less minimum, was 0.23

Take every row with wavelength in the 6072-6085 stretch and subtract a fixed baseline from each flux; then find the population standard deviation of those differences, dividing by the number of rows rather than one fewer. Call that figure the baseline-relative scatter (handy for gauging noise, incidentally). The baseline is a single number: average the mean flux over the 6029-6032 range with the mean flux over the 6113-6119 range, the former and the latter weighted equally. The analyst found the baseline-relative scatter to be 0.15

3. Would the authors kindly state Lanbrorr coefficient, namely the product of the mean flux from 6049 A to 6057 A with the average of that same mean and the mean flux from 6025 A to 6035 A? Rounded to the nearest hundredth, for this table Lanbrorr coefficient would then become 7.57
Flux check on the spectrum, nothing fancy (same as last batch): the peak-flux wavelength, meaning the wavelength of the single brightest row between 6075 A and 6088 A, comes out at 6077.27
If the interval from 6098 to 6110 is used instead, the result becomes 6098.30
